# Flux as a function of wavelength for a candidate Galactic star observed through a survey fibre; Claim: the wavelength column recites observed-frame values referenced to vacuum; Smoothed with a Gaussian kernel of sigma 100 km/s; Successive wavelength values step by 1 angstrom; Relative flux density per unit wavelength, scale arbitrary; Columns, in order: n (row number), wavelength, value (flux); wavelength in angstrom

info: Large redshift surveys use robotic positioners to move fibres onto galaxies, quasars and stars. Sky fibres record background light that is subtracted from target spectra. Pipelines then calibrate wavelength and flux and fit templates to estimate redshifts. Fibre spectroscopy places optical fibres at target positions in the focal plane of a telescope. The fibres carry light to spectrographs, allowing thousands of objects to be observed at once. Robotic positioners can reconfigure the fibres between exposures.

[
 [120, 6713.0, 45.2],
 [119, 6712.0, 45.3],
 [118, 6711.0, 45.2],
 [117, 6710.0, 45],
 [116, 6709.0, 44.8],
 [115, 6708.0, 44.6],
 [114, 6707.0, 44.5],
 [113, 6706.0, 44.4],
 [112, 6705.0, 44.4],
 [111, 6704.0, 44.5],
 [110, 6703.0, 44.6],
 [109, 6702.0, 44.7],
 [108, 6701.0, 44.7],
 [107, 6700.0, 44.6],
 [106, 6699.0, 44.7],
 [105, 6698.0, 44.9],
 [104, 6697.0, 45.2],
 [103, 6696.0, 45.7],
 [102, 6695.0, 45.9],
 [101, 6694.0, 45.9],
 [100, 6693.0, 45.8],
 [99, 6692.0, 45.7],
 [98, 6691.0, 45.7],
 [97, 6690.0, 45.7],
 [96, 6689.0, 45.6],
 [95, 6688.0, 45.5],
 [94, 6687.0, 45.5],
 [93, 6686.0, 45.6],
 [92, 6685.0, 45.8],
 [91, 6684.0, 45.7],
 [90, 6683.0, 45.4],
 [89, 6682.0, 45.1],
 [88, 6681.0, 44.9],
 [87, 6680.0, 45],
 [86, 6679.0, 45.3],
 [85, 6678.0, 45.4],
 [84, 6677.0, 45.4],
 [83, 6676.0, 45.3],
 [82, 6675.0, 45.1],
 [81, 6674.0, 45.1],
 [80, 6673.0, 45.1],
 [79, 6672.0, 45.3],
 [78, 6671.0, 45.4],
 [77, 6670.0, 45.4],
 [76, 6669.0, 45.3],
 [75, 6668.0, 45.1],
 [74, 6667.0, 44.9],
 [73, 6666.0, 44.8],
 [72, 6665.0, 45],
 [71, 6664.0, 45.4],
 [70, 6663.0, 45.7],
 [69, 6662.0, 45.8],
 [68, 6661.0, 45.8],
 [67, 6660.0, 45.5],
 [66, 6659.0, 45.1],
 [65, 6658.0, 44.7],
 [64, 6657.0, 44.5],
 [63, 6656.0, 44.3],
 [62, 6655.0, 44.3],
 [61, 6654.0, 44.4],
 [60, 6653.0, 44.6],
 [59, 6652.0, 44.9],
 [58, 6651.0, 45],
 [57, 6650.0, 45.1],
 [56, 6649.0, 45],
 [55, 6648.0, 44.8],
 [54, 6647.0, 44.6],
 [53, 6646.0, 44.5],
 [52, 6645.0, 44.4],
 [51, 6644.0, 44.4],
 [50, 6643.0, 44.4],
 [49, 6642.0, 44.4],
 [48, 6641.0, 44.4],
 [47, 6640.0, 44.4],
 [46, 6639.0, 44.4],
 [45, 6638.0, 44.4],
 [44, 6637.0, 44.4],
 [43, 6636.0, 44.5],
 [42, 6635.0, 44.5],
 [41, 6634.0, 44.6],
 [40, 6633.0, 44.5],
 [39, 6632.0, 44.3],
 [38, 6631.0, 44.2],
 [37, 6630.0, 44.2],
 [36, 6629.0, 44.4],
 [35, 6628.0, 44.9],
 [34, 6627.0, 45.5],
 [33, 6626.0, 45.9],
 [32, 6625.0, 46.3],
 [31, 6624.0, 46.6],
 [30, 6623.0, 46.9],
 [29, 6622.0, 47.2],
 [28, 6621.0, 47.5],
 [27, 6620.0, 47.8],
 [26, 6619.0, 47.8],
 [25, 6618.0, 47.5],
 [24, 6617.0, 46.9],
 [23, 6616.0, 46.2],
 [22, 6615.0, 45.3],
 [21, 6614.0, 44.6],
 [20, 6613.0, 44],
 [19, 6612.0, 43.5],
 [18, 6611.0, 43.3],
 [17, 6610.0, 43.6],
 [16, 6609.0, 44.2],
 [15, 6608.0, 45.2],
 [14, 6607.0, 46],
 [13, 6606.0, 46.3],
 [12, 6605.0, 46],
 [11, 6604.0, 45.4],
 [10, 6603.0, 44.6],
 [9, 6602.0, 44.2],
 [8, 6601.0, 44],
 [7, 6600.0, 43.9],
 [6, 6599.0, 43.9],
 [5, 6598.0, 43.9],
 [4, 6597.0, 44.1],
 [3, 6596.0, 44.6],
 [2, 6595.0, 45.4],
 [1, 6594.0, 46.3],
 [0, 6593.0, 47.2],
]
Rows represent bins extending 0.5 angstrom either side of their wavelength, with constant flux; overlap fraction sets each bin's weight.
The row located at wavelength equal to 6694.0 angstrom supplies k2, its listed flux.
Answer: 45.9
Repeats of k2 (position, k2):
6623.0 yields 46.9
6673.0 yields 45.1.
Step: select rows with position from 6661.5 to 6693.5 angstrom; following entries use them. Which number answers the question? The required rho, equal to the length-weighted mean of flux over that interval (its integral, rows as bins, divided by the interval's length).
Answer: 45.4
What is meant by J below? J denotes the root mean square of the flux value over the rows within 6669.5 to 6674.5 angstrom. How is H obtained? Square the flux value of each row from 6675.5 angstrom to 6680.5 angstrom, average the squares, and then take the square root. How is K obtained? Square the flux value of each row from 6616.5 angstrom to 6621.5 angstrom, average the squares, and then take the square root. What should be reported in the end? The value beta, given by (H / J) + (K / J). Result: 2.05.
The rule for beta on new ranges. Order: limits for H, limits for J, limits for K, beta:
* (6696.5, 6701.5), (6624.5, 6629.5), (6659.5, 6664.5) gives 1.99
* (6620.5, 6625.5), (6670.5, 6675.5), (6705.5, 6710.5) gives 2.03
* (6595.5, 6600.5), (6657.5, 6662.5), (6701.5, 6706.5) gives 1.95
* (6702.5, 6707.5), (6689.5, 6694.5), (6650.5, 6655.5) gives 1.95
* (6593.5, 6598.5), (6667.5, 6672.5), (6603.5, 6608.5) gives 2.00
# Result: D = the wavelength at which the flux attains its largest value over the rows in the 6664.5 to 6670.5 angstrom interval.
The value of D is 6670.0 angstrom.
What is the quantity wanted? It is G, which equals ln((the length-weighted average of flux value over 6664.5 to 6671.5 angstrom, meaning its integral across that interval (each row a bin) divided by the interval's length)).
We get 3.81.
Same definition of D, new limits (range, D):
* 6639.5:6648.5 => 6648.0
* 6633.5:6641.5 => 6634.0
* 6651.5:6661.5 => 6661.0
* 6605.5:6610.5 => 6606.0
